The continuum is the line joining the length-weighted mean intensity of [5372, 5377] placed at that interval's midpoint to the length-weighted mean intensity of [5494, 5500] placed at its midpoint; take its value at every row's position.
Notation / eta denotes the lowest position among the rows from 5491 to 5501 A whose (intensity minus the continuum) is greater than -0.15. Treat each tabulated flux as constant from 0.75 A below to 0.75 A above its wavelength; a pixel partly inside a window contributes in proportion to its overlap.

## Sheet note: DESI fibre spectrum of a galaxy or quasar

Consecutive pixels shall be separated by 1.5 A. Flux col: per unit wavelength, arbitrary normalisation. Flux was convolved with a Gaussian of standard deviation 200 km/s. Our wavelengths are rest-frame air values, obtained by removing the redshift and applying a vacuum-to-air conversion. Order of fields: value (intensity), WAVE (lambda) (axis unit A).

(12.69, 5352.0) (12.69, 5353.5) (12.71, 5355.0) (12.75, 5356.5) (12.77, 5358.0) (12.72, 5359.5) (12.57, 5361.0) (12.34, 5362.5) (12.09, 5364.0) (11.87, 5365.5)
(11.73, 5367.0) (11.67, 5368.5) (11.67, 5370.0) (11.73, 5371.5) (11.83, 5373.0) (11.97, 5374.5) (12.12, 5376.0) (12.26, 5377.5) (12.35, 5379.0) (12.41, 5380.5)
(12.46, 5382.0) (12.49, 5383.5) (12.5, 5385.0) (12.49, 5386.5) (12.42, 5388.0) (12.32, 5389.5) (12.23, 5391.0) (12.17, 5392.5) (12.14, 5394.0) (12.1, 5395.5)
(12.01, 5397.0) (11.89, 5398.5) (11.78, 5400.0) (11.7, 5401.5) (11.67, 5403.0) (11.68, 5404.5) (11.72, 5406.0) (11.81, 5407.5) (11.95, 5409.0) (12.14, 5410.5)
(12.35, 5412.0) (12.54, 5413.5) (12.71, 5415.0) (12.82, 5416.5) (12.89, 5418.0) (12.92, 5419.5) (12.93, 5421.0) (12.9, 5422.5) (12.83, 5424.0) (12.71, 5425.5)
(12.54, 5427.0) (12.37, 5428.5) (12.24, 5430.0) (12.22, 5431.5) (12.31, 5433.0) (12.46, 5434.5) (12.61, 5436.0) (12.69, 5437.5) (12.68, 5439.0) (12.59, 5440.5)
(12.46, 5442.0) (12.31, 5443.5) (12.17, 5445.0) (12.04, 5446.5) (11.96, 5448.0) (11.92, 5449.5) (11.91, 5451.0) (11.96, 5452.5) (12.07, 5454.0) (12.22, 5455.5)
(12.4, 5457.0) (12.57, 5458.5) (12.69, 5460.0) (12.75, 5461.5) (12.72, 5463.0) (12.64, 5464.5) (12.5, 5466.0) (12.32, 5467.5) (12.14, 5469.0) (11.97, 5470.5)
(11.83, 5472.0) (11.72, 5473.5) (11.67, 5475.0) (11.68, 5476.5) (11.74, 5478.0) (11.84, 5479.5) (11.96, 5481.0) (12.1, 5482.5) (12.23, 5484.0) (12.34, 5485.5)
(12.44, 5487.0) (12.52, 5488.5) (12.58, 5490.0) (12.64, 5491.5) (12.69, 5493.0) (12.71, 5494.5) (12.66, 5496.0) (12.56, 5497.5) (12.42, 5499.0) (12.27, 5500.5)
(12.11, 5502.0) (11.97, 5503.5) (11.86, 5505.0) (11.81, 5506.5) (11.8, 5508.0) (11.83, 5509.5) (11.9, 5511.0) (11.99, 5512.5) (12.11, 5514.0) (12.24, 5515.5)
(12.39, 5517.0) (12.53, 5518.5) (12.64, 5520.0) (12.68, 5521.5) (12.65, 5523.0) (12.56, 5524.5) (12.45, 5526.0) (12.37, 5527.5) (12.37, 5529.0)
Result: 5491.5 A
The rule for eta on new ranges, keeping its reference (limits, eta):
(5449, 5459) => 5455.5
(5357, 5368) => 5358.0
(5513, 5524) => 5518.5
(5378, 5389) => 5379.0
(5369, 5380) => 5373.0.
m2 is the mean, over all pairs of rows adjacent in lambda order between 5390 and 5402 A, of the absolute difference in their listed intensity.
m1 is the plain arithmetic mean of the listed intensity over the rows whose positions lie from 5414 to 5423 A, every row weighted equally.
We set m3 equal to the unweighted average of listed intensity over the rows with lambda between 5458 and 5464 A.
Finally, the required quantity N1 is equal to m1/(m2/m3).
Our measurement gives 2154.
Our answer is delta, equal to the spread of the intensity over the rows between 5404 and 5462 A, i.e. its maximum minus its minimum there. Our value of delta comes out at 1.25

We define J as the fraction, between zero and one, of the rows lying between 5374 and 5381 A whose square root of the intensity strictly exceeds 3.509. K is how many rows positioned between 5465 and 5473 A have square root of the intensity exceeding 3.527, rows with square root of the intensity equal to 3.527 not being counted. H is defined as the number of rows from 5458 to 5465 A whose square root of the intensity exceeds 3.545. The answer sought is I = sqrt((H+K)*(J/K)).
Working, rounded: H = 5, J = 0.4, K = 1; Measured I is 1.5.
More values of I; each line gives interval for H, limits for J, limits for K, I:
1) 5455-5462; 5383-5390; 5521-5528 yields 1.3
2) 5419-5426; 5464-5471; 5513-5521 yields 1.4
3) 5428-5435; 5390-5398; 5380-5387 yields 0.0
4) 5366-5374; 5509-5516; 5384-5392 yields 0.0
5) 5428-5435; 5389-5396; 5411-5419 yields 0.4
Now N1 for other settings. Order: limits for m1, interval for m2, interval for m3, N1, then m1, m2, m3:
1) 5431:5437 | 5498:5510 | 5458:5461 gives 1687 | 12.4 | 0.09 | 12.6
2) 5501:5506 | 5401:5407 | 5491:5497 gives 5694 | 12.0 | 0.03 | 12.7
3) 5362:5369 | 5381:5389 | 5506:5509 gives 4698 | 11.9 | 0.03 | 11.8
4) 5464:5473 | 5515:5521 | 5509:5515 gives 1097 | 12.2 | 0.13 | 12.0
